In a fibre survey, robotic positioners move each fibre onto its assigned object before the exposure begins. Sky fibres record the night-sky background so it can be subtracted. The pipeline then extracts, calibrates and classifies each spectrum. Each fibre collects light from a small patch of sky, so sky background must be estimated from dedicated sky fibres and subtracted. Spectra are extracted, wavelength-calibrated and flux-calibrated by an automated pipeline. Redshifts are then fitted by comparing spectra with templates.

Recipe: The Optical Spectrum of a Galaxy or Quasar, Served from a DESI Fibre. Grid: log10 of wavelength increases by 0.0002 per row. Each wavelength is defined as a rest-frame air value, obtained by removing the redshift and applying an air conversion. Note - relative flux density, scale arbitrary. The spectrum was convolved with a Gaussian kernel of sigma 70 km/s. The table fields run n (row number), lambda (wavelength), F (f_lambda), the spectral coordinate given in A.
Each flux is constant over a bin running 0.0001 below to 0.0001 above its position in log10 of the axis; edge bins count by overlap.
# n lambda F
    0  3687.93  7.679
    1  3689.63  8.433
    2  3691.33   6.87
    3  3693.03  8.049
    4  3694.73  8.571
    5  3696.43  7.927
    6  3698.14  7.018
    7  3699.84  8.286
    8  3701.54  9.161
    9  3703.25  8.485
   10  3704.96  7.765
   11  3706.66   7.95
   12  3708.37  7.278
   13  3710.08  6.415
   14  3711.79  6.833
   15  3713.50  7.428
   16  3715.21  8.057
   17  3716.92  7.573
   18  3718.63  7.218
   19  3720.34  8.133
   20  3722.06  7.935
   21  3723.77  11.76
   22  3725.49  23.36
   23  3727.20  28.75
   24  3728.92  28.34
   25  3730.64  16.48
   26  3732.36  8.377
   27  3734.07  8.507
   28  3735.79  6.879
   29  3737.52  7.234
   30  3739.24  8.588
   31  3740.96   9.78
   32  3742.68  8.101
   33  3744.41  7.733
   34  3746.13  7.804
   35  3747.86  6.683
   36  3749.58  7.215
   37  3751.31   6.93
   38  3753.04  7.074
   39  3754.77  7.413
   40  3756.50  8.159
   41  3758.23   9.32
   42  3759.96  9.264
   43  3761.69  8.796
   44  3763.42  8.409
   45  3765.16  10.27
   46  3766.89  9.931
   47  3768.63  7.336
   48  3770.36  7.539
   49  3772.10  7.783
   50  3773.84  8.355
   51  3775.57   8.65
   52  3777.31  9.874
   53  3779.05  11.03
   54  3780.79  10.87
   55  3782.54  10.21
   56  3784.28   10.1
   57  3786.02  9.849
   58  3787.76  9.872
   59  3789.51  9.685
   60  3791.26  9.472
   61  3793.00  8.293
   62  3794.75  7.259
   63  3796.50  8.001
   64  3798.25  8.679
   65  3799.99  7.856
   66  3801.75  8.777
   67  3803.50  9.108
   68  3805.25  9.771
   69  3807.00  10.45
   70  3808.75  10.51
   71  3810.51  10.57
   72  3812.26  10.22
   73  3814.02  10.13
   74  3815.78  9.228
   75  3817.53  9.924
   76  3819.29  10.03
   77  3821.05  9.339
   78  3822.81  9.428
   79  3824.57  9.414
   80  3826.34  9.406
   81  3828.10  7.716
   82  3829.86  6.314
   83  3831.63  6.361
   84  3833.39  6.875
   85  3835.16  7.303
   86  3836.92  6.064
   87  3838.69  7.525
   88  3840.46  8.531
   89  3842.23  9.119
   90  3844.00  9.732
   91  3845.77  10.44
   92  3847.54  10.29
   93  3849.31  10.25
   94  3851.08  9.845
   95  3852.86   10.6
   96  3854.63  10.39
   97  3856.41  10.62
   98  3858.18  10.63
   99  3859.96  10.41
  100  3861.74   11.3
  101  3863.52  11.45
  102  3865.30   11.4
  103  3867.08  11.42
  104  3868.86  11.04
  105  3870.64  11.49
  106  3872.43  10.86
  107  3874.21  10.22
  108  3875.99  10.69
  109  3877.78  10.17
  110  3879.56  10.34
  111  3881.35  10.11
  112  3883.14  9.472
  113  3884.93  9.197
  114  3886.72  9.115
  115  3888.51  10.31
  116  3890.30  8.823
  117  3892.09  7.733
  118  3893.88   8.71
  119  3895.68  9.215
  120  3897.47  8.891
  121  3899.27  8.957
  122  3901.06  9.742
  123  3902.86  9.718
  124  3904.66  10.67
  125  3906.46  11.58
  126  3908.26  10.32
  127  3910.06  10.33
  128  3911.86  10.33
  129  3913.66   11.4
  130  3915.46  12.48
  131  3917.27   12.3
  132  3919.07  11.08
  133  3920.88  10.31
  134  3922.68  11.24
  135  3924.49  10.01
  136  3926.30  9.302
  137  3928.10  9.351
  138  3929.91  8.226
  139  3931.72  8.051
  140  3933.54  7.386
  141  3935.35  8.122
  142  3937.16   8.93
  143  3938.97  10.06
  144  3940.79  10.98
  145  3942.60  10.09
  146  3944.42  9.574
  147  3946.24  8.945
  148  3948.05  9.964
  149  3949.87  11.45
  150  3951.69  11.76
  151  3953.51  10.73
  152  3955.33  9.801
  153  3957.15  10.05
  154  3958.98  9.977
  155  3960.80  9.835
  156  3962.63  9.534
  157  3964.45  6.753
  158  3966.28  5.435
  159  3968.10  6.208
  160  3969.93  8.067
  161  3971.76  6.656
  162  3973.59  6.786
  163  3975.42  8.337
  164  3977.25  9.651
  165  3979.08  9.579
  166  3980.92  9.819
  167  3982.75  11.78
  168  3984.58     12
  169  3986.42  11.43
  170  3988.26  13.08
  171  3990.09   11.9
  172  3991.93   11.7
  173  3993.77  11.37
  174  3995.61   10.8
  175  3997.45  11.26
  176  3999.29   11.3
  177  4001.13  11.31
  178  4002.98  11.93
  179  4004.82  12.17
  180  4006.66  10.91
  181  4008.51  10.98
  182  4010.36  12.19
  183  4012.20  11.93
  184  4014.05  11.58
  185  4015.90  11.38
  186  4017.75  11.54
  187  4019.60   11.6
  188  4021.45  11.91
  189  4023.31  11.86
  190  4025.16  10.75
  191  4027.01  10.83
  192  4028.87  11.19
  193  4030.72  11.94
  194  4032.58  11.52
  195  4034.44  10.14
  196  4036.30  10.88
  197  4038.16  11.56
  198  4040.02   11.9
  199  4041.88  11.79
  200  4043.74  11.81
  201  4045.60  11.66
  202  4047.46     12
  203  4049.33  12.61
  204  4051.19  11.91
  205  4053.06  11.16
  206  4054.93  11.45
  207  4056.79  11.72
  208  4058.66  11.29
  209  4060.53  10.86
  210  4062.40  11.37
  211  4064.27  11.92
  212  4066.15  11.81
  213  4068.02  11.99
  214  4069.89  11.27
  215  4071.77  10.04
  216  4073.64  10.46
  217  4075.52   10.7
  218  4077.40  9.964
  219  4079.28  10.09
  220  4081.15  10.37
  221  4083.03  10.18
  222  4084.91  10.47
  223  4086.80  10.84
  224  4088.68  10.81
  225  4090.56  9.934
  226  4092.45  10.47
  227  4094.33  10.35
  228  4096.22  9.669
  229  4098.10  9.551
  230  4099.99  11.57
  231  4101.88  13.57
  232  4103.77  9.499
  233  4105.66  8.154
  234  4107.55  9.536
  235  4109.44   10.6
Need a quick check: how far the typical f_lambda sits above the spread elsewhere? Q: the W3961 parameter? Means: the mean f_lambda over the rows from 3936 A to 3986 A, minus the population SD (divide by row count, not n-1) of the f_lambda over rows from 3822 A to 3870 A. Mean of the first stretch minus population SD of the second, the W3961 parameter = 7.7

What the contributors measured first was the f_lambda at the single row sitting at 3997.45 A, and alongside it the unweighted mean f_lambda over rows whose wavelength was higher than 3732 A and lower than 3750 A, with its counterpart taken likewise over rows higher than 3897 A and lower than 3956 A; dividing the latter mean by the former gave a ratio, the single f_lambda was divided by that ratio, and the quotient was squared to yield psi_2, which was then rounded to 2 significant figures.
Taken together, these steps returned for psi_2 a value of 78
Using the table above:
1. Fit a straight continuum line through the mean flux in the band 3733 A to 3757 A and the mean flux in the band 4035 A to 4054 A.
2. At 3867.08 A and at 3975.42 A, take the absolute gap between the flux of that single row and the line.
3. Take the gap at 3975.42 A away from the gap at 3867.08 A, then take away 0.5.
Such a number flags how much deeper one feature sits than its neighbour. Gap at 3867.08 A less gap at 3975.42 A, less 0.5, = -0.9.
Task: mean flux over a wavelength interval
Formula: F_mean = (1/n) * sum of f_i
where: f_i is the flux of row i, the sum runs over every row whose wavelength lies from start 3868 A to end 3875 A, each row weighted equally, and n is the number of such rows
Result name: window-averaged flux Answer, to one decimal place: 10.9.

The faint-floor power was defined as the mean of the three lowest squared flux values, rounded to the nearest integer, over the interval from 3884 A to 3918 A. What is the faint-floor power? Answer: 71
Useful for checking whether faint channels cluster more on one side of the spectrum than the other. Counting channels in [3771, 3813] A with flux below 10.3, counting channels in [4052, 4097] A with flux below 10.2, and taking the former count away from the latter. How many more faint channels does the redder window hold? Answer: -13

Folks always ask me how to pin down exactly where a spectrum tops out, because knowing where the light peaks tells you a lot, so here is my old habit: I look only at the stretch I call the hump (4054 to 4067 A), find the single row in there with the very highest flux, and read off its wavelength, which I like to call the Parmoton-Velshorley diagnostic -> 4064.27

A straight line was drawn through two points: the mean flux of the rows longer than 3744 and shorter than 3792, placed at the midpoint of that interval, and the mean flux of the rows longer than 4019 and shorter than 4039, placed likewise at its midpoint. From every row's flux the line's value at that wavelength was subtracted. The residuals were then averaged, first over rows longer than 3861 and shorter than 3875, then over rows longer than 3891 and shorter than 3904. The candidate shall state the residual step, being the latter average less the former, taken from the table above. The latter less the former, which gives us -2.4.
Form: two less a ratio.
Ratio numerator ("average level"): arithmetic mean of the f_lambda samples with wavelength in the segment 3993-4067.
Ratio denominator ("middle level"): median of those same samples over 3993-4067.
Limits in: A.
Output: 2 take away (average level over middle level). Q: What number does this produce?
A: 1.004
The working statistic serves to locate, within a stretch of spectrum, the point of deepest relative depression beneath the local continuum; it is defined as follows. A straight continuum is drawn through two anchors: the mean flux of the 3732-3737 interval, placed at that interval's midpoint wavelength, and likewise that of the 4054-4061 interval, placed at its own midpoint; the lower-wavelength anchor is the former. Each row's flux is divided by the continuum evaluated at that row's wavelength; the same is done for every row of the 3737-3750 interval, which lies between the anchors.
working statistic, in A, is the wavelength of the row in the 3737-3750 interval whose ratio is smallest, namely 3747.86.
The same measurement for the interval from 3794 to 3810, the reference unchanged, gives 3794.75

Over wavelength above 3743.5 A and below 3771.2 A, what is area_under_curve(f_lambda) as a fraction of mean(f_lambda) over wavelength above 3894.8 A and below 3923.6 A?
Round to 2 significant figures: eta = 21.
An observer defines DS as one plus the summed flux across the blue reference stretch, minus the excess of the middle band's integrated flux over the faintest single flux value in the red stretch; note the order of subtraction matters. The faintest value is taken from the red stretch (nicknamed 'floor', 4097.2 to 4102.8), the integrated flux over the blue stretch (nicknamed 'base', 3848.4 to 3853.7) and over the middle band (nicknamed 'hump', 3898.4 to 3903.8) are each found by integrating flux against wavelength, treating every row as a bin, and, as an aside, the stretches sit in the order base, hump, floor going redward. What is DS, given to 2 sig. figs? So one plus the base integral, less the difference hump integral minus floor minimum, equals 14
